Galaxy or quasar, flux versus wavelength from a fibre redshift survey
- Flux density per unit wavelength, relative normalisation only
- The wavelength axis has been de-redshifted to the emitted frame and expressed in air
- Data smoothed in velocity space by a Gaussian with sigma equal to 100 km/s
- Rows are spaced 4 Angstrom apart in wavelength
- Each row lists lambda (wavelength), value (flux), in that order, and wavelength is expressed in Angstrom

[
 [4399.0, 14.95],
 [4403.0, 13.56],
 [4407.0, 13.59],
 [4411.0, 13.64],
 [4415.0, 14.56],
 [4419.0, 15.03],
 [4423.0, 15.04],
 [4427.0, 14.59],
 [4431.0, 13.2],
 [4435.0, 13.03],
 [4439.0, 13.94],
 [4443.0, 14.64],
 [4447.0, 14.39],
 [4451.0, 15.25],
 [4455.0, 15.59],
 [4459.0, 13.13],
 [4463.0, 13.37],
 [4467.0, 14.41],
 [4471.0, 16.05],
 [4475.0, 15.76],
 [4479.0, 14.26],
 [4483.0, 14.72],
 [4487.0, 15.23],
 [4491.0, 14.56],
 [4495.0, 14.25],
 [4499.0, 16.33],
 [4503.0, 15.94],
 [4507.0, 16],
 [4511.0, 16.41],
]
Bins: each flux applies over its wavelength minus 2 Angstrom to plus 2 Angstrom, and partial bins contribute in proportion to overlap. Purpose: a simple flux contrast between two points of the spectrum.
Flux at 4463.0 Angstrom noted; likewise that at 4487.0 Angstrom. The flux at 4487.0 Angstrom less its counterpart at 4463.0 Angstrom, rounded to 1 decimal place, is 1.9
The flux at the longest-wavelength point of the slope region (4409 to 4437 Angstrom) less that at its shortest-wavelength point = -0.6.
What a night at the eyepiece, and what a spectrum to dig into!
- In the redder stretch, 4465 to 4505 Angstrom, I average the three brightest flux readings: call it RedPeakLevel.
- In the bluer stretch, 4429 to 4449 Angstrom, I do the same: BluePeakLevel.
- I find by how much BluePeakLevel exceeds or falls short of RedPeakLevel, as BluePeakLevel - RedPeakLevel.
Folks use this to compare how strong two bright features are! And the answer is -1.8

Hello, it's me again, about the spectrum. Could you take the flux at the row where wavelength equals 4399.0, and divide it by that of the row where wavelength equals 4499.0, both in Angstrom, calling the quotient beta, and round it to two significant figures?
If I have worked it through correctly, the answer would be 0.92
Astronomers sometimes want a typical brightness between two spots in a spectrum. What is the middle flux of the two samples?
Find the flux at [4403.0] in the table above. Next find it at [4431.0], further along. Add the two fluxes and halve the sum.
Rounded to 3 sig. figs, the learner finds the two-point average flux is 13.4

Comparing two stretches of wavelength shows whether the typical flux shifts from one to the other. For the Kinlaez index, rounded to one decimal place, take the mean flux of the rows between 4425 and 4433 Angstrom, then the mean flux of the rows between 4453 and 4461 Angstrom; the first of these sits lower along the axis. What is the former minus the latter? -0.5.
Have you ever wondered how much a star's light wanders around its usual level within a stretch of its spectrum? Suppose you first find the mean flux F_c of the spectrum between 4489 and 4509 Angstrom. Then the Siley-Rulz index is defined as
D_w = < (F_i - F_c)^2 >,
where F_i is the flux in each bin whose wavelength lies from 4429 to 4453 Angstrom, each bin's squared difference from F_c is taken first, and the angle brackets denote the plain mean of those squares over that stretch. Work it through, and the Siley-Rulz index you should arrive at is 2.4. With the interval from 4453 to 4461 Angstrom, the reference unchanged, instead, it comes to 2.6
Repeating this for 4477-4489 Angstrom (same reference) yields 0.6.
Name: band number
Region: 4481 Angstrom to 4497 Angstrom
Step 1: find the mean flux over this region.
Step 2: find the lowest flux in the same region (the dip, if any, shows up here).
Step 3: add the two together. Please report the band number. 28.9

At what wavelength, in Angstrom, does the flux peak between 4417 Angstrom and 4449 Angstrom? 4423.0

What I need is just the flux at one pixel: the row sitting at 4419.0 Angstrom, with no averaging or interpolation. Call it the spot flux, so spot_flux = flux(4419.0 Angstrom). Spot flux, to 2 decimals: 15.03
